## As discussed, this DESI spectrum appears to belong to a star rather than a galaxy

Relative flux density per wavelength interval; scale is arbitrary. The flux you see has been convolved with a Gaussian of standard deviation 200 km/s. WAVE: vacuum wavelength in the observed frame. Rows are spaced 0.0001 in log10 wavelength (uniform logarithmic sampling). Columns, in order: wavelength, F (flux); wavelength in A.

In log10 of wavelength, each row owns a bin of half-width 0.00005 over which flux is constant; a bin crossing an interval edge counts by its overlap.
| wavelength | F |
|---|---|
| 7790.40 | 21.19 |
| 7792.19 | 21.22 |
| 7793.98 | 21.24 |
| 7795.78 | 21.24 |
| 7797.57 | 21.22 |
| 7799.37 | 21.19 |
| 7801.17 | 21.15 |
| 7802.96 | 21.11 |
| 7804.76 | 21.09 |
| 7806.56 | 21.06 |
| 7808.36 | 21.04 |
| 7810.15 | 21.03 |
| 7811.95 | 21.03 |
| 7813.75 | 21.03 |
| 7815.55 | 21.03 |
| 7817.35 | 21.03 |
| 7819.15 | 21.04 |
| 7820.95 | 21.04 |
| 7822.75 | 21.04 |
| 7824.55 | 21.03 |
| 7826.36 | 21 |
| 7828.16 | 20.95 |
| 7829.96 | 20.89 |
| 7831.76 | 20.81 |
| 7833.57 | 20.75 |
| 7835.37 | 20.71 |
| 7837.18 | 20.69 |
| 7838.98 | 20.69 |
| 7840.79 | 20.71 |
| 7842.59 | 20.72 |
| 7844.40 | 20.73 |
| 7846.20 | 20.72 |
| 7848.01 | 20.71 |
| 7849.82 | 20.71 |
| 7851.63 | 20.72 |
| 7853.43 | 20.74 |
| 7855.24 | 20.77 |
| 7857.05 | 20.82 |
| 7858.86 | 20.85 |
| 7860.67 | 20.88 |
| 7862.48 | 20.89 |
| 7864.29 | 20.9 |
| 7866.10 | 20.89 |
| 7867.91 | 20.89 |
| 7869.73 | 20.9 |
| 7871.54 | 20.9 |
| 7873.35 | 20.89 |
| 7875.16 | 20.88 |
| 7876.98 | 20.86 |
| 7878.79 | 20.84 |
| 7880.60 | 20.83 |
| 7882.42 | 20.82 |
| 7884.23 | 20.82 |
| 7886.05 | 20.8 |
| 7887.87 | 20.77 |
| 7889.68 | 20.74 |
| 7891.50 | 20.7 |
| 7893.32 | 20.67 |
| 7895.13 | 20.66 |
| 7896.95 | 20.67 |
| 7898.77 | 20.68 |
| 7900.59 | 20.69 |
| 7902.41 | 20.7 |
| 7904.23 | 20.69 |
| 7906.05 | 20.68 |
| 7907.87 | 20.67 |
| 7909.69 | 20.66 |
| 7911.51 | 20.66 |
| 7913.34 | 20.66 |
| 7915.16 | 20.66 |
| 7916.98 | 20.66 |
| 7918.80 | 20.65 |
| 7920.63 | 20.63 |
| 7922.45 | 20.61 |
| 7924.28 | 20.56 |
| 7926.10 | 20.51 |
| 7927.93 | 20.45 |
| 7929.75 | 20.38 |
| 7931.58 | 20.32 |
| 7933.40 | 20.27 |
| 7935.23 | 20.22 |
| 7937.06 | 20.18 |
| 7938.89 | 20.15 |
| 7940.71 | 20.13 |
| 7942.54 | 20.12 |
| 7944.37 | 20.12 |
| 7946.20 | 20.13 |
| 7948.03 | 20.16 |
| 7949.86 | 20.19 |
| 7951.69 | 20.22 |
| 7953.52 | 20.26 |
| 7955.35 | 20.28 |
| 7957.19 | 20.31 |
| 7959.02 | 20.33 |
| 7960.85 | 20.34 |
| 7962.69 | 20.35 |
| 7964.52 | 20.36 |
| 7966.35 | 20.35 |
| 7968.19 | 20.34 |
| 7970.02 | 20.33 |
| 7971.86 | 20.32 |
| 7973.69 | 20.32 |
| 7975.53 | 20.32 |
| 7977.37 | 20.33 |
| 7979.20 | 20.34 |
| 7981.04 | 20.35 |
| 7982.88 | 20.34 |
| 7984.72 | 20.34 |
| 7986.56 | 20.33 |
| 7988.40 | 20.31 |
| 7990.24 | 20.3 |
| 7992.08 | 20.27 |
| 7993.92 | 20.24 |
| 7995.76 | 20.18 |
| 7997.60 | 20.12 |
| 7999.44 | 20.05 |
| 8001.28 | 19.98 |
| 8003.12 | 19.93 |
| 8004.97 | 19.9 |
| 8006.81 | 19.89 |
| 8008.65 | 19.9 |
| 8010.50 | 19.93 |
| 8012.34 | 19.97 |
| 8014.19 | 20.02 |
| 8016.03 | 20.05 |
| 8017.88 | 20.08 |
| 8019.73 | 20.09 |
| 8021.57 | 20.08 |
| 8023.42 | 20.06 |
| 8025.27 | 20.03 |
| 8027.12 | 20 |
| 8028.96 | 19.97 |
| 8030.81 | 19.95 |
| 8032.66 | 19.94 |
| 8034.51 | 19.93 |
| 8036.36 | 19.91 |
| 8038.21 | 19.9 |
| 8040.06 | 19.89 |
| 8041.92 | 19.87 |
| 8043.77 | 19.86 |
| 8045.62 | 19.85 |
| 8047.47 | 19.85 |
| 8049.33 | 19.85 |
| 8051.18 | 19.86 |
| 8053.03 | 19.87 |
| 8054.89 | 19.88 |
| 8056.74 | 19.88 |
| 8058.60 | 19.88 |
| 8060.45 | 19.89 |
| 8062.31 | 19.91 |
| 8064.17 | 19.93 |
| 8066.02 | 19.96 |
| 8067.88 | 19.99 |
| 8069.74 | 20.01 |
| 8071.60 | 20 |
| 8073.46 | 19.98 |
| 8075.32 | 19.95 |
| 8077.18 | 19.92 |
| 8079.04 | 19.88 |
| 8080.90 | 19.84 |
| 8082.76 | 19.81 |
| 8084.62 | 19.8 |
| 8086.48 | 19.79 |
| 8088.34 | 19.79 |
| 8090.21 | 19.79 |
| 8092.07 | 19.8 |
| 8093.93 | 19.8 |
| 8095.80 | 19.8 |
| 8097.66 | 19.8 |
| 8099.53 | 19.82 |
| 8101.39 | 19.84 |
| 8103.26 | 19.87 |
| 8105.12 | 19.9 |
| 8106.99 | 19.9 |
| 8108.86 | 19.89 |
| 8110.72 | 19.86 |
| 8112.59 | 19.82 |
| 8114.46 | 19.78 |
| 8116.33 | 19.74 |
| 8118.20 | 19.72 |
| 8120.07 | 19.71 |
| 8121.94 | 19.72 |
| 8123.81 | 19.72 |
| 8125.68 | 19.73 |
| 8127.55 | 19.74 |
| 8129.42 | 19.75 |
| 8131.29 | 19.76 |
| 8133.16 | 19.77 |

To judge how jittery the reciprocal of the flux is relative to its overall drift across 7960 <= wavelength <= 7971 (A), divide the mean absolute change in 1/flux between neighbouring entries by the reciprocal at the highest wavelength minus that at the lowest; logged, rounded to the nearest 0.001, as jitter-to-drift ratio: 0.999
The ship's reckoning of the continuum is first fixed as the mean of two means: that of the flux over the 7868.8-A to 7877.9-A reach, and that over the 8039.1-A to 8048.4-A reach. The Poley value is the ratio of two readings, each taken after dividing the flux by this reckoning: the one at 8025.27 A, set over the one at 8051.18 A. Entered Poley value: 1.009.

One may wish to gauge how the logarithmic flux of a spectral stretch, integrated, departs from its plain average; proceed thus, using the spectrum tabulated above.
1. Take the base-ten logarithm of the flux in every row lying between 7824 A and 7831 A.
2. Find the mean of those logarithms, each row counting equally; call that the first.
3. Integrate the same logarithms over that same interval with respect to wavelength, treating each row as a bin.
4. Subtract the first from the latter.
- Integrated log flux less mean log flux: 8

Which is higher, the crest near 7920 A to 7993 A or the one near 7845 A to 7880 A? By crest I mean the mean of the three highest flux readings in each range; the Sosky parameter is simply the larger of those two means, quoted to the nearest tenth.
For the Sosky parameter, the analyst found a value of 20.9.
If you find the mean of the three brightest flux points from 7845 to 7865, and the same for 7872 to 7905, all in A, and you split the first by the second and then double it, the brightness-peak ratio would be 2.00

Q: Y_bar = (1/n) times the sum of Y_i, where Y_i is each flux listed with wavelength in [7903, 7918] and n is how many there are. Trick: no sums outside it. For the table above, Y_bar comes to 20.7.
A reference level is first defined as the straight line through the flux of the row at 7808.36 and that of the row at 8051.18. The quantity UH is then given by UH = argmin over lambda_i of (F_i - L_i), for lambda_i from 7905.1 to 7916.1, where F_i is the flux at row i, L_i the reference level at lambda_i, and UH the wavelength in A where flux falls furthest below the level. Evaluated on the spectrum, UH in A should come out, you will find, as 7909.69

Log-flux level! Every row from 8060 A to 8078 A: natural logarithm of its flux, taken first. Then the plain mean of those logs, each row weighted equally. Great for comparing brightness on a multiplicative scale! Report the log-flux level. 2.99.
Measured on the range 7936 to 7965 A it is 3.01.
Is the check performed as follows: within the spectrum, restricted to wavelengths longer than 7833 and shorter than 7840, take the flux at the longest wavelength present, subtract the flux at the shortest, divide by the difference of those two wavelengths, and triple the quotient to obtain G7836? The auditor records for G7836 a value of -0.03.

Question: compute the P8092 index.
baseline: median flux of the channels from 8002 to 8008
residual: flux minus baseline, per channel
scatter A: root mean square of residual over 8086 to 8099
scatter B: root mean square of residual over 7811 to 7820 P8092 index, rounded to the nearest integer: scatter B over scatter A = 11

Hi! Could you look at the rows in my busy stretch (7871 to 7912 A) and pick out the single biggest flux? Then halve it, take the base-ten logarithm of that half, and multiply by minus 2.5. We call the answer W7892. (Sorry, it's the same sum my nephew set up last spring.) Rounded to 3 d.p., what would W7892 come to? -2.548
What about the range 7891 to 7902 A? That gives -2.537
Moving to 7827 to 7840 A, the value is -2.550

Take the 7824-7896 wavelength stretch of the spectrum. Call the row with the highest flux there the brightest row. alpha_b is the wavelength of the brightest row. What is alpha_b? 7824.55 A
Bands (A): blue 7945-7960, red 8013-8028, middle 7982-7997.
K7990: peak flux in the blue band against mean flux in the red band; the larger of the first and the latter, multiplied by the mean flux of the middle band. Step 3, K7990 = 412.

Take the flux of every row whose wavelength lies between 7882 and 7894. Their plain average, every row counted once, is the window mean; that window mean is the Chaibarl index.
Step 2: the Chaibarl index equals 20.8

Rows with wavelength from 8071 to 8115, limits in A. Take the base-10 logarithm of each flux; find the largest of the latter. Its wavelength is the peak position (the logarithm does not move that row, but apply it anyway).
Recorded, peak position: 8071.60 A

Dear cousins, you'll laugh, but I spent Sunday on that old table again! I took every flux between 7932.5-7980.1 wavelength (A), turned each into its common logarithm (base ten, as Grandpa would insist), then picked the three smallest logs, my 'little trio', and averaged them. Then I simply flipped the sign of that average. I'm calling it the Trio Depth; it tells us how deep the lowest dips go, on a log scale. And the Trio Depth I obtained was -1.30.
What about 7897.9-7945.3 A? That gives -1.30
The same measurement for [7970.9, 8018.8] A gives -1.30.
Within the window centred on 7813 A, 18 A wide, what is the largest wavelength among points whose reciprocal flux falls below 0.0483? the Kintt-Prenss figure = 7820.95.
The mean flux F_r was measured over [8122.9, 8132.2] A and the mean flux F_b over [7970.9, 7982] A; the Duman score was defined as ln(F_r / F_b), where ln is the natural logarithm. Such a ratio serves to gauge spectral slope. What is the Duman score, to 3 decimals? -0.029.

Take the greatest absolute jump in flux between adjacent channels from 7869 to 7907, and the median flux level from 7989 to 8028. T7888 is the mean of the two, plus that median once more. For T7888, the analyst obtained 30.1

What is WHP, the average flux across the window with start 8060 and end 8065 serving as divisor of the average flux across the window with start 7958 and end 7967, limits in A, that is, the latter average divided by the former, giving 1.02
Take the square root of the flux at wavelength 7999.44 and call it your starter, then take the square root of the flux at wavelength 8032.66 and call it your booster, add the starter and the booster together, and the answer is 8.943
